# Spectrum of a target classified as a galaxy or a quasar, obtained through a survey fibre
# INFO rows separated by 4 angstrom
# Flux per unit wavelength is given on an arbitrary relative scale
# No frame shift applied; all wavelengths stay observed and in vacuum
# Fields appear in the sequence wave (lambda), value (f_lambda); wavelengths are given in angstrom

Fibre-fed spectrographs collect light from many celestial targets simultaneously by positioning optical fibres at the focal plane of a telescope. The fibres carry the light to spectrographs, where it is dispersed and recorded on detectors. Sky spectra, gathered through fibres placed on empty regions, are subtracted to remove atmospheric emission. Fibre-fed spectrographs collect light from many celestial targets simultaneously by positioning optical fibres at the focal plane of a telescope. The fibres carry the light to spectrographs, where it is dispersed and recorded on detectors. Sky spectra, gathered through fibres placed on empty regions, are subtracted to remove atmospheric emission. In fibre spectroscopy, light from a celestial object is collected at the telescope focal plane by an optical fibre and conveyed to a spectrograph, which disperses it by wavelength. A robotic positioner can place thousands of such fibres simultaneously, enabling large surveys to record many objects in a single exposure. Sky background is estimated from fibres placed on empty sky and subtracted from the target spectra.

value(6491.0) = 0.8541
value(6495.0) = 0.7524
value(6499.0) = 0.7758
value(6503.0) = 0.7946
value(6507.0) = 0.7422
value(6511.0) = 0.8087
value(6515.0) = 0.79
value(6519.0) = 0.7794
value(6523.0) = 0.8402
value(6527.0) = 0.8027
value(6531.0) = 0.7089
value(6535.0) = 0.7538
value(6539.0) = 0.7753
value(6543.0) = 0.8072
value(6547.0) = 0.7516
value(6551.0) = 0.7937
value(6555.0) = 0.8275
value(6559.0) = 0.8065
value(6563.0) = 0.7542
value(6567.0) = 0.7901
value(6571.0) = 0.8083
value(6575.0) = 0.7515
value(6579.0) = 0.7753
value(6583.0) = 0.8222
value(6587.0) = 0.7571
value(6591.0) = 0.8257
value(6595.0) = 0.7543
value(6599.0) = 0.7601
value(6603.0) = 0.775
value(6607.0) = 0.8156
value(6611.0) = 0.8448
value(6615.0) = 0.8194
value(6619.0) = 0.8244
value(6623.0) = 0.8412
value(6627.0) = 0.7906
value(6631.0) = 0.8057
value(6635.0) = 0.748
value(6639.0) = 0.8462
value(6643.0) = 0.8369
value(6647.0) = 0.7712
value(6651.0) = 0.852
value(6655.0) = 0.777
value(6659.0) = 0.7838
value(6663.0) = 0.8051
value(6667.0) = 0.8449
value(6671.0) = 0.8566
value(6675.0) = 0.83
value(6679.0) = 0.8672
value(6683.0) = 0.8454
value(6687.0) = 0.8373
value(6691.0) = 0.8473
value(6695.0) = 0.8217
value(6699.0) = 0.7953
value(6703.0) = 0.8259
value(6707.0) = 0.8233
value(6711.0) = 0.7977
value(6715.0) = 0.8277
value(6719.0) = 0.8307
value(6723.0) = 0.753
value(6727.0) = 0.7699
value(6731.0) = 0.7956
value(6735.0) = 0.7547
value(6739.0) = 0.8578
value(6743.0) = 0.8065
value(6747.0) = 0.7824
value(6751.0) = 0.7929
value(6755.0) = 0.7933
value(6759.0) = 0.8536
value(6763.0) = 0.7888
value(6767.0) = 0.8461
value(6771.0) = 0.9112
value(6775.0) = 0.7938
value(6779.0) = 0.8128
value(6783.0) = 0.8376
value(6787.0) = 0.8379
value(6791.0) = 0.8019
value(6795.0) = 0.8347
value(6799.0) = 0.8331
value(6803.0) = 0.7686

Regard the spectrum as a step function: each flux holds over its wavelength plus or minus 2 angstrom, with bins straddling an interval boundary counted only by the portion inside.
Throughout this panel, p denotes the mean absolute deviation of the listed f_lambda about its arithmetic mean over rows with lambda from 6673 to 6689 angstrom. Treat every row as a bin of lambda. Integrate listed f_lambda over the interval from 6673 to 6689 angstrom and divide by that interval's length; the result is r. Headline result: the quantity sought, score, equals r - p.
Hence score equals 0.83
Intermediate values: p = 0.011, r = 0.845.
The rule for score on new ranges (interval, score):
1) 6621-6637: 0.77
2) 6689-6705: 0.81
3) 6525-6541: 0.73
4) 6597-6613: 0.77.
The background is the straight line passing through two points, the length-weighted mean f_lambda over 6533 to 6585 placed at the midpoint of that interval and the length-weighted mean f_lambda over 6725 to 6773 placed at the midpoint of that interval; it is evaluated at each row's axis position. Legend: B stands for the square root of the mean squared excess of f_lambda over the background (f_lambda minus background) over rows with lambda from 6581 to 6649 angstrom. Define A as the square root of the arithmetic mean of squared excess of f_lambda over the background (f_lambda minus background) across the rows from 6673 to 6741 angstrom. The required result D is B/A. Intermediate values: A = 0.0359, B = 0.0343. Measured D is 0.96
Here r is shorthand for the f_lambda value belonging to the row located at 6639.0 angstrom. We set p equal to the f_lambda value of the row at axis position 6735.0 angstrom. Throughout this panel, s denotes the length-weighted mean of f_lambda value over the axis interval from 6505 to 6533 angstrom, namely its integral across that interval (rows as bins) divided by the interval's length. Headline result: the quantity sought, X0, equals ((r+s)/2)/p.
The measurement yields 1.08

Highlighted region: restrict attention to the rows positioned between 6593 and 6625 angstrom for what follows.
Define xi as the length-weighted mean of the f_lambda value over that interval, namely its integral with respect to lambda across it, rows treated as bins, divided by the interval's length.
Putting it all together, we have 0.804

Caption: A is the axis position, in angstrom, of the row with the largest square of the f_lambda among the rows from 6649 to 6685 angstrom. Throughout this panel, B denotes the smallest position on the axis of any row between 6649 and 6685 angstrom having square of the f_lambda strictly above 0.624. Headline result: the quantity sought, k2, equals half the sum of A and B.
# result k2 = 6665 angstrom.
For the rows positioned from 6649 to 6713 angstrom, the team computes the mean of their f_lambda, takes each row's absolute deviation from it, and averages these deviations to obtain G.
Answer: 0.022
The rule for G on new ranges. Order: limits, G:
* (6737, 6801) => 0.027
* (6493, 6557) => 0.027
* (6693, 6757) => 0.023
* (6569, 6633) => 0.028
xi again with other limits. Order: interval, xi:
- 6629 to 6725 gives 0.818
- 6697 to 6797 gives 0.813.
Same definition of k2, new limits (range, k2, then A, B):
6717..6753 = 6729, 6739.0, 6719.0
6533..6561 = 6549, 6555.0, 6543.0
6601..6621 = 6609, 6611.0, 6607.0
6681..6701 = 6687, 6691.0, 6683.0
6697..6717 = 6707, 6715.0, 6699.0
